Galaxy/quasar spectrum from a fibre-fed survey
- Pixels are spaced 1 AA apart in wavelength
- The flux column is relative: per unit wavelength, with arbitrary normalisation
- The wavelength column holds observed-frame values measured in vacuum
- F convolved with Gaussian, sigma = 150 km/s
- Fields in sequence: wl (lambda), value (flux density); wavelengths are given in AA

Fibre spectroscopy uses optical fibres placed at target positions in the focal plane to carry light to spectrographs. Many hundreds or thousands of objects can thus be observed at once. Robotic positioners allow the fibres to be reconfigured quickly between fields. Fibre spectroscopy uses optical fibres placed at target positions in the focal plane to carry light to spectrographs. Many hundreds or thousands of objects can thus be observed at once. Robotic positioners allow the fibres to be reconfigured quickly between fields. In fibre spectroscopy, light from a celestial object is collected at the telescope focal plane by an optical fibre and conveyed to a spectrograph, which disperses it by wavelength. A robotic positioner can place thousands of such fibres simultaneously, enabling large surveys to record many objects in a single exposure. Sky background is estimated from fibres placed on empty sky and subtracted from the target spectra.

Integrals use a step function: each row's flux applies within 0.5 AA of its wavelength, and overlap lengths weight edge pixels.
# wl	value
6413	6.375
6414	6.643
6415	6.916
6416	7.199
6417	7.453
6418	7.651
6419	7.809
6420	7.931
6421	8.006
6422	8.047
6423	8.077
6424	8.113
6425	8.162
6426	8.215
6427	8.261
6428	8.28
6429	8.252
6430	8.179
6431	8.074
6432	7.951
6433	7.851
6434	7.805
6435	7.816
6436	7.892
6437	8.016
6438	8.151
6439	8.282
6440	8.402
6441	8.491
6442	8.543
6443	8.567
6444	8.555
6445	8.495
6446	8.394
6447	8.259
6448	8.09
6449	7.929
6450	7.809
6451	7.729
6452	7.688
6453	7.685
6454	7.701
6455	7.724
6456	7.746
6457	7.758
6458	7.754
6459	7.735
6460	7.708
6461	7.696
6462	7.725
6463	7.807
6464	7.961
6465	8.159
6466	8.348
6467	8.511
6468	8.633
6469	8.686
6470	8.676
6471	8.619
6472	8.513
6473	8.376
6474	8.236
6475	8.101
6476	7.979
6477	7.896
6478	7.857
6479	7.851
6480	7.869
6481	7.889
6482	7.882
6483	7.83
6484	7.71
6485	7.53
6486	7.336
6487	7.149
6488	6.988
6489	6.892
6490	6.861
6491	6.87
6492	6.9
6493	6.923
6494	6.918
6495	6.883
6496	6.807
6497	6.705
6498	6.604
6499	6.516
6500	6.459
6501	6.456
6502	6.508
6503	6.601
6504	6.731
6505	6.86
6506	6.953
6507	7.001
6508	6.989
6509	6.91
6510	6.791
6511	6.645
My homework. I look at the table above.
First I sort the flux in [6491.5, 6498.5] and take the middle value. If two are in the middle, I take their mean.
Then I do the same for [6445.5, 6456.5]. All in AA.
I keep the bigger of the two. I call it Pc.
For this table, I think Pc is 7.75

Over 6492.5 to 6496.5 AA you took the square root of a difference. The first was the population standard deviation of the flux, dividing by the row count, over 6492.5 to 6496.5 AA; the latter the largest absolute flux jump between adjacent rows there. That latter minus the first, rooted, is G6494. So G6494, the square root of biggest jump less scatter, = 0.17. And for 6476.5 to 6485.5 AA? 0.26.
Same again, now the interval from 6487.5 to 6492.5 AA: 0.23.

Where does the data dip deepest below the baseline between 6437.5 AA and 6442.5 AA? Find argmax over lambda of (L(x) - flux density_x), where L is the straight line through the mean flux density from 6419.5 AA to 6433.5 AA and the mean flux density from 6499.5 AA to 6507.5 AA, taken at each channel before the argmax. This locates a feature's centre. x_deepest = 6438 AA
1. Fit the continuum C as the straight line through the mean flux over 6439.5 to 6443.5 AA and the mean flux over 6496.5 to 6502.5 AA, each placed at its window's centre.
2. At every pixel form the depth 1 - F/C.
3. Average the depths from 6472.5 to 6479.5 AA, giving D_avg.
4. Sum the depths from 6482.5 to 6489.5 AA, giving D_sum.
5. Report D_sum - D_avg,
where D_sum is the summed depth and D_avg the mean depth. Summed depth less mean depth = -0.3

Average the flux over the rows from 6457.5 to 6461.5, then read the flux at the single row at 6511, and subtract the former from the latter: -1.1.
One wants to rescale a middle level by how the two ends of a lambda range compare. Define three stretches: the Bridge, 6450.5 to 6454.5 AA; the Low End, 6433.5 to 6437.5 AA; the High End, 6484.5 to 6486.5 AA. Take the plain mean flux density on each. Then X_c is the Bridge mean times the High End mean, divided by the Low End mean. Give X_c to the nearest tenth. 7.3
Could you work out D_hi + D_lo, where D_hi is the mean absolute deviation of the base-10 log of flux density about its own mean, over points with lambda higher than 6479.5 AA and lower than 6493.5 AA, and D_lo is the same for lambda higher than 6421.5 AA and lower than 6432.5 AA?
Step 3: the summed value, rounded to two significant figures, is 0.028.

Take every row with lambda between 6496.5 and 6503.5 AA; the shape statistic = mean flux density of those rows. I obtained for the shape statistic 6.5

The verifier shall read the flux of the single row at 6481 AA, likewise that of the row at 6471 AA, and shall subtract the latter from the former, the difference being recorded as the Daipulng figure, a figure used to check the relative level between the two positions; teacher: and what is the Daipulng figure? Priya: -0.73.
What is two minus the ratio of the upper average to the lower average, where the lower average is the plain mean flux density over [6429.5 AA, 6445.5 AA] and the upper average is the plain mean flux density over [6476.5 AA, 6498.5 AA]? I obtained 1.11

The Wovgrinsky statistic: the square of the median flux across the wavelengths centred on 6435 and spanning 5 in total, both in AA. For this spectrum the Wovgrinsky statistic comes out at 62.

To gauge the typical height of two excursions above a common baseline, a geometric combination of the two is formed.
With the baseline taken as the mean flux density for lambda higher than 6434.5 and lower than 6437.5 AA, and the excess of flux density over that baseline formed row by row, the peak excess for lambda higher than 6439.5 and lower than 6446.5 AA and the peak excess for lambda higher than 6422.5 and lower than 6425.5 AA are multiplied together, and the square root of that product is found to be 0.41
